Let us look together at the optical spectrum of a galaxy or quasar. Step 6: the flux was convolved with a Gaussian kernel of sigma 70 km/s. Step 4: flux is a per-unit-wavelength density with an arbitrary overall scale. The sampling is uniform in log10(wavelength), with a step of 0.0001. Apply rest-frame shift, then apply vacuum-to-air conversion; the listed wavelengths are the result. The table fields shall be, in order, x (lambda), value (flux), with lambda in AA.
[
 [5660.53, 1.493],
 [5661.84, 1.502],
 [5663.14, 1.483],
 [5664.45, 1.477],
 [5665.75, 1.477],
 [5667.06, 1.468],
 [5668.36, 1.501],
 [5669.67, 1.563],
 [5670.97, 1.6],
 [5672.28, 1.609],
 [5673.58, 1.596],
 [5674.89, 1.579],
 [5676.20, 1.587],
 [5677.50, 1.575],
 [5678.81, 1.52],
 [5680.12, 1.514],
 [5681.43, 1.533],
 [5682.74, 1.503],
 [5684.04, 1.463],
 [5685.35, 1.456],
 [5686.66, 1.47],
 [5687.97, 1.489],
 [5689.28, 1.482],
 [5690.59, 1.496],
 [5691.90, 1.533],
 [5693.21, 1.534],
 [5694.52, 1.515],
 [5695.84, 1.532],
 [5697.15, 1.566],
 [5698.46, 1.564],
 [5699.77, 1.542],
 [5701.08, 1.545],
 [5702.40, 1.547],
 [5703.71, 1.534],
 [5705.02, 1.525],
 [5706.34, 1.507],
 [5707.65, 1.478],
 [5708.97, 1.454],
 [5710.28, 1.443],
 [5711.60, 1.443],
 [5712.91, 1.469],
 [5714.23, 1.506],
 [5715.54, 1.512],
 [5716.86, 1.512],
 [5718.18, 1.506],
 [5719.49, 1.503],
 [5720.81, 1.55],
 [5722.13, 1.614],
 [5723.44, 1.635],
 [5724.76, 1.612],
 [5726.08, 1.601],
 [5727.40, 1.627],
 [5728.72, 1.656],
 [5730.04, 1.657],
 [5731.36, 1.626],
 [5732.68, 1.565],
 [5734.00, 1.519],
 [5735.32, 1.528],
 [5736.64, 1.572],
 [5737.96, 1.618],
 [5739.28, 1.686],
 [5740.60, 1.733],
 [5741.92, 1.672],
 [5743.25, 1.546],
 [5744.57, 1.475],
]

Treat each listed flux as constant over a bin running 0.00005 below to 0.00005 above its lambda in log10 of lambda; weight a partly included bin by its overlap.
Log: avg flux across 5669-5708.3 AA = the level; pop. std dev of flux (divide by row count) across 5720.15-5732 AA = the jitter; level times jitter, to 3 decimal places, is 0.047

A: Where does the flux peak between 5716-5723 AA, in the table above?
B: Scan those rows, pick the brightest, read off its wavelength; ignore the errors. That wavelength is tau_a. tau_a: 5722.13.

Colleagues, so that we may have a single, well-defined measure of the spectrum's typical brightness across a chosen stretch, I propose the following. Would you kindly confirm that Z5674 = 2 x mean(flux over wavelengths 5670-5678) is 3.18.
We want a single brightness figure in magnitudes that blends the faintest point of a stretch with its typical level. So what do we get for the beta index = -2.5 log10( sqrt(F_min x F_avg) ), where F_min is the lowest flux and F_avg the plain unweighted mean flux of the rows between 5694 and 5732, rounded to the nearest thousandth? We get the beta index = -0.435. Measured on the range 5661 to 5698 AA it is -0.432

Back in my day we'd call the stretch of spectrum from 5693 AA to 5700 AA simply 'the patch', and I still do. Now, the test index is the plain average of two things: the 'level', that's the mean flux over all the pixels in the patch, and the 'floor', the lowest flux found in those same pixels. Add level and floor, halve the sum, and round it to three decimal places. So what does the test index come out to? 1.529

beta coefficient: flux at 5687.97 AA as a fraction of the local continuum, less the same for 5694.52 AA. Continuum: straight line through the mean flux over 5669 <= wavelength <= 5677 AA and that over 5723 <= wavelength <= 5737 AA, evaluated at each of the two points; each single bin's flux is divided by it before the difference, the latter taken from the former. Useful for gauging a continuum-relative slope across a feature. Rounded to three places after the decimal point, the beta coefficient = -0.016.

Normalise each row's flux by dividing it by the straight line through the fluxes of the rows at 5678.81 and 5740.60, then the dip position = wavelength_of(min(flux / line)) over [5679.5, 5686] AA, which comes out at 5685.35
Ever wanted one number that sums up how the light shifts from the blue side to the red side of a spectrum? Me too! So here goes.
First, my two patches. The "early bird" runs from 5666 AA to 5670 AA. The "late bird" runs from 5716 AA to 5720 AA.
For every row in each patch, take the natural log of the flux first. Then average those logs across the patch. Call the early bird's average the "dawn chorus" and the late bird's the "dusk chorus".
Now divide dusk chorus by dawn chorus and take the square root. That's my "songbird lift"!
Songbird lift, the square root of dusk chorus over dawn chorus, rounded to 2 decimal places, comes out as 1.00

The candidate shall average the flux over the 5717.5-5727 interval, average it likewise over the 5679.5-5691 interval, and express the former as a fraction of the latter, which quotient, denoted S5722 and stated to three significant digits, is 1.06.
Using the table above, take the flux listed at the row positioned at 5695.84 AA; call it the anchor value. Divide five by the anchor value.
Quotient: 3.26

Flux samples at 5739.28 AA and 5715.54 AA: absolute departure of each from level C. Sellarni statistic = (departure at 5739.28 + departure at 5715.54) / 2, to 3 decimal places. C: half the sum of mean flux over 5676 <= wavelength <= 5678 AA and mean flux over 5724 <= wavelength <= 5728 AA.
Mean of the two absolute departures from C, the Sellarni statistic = 0.087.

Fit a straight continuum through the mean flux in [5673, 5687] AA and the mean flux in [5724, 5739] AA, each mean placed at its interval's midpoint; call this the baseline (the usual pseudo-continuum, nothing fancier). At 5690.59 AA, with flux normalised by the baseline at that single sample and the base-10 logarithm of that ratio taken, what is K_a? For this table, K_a -0.013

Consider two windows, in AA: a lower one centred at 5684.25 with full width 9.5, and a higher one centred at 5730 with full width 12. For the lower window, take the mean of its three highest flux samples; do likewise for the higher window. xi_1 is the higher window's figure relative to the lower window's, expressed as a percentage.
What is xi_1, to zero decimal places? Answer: 109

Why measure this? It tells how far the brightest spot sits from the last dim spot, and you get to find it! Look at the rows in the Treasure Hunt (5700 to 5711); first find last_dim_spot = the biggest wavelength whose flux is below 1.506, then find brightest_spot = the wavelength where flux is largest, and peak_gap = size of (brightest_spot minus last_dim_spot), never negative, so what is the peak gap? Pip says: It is 7.9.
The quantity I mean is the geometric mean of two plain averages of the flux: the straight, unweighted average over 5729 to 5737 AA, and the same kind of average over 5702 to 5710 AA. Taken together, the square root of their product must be 1.54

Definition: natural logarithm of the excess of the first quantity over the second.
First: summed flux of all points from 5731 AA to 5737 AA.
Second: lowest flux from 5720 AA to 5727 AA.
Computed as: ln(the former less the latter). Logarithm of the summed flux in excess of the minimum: 1.83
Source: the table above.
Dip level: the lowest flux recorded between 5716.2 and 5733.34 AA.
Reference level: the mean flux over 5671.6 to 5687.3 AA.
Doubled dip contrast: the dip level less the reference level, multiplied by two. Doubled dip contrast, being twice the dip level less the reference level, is -0.06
